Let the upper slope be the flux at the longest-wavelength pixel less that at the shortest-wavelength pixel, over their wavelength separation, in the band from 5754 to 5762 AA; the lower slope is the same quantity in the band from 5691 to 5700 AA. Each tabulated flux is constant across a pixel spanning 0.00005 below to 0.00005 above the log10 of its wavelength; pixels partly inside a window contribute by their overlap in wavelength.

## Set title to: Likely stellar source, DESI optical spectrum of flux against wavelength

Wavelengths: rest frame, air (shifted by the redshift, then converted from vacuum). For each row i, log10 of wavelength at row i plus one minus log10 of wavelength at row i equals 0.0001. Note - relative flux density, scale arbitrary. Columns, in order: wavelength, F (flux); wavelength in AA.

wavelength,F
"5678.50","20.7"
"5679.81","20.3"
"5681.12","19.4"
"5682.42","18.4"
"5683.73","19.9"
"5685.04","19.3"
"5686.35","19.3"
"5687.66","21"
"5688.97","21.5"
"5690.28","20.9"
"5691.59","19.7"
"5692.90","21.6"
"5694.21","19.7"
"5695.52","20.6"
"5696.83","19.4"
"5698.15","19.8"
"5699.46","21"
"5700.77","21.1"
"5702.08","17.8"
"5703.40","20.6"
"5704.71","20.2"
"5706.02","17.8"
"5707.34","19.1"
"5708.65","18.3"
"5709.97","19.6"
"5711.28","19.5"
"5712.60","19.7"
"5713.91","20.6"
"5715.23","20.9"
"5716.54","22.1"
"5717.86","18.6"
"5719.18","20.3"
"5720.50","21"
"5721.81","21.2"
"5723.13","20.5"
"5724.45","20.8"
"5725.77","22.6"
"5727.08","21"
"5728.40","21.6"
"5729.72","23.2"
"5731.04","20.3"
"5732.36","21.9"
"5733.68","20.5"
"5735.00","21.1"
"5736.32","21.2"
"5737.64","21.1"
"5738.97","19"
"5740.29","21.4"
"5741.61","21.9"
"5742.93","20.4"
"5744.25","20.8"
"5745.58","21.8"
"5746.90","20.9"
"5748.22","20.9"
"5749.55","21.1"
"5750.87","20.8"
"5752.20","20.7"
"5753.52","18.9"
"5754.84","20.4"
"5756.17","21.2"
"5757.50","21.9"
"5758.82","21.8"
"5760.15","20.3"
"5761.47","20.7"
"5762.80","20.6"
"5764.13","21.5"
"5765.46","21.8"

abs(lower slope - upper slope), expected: 0.12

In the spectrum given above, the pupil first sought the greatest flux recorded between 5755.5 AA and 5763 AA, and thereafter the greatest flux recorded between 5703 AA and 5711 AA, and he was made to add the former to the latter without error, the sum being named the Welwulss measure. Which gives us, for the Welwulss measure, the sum 42.5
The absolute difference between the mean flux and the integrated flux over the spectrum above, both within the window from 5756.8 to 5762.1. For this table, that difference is 91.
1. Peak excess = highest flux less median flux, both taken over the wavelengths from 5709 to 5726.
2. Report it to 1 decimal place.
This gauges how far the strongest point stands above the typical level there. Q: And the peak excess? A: 2.0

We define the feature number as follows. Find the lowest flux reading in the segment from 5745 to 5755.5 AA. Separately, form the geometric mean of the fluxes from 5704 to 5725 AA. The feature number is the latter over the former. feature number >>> 1.06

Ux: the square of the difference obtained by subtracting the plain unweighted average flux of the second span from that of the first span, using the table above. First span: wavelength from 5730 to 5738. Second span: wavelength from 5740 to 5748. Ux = 0.0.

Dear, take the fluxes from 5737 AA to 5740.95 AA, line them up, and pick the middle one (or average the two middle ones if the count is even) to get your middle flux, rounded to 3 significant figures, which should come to 21.1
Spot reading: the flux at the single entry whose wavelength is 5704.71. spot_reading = 20.2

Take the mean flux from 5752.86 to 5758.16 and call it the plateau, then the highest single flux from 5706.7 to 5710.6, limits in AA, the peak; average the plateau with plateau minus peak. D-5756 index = 10.8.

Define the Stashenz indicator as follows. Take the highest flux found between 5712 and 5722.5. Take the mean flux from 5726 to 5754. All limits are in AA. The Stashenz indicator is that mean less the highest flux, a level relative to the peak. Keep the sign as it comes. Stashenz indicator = -1.1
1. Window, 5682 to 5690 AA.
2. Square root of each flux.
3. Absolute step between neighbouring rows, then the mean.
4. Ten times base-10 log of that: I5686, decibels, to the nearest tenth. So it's -10.2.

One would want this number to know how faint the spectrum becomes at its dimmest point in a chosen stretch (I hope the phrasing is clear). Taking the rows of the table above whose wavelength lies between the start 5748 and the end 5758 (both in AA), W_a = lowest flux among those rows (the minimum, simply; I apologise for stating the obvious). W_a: 18.9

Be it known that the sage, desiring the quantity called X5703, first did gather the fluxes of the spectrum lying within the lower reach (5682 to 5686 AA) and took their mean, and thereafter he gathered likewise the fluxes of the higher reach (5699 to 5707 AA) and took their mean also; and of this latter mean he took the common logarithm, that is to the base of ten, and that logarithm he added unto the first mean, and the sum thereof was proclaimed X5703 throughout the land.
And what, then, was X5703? 20.5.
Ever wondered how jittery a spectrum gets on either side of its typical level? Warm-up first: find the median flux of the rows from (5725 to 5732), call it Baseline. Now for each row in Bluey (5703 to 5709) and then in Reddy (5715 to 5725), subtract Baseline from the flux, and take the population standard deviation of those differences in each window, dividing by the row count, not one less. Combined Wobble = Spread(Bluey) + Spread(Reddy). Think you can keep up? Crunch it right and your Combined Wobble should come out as 2.00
